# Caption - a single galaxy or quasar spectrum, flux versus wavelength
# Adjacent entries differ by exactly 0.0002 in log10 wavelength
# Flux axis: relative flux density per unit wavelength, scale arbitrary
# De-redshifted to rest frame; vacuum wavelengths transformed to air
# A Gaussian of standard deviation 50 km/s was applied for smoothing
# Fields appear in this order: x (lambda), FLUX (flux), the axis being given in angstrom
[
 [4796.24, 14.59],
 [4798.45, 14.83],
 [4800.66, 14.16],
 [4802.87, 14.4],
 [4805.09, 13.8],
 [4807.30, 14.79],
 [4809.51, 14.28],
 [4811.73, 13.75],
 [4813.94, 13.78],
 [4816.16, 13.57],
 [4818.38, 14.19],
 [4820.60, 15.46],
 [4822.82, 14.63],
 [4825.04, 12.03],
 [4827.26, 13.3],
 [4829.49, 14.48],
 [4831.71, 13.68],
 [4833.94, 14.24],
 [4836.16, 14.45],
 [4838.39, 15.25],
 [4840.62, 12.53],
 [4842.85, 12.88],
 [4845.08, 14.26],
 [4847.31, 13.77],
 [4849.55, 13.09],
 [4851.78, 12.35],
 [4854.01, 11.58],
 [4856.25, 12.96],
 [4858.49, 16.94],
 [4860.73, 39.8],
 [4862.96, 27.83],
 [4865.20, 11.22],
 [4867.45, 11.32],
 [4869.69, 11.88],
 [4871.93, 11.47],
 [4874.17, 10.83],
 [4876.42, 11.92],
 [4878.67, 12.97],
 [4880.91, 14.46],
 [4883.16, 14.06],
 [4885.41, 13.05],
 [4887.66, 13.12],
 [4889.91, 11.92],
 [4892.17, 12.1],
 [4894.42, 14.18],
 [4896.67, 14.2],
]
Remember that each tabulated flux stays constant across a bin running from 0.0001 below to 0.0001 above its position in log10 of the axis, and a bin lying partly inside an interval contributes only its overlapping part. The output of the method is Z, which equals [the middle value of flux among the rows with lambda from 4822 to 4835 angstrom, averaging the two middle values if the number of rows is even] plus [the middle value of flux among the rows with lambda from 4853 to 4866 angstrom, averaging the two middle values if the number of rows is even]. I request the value 28.9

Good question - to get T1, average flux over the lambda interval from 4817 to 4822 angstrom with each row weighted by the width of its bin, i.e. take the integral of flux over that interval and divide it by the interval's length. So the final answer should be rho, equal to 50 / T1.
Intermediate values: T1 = 14.7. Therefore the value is 3.39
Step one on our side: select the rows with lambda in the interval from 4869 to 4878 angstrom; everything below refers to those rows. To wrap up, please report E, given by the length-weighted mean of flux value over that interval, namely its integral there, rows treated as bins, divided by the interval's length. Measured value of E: 11.6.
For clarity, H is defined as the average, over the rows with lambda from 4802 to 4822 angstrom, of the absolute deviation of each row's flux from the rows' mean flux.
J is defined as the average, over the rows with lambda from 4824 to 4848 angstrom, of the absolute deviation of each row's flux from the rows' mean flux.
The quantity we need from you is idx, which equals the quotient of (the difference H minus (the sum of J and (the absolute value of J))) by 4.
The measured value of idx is -0.3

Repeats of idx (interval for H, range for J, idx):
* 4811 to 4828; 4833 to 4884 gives -1.6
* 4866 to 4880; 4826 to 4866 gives -1.9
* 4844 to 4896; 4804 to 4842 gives 0.5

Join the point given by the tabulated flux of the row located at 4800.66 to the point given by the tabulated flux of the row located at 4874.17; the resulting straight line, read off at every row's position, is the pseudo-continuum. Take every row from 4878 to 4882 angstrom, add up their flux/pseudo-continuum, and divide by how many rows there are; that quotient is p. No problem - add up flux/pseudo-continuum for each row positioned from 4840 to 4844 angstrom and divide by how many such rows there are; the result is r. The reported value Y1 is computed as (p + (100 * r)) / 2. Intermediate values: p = 1.30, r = 1.03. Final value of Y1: 52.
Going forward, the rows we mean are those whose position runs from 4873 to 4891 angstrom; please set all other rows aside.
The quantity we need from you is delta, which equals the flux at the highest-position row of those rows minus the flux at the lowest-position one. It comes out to 1.1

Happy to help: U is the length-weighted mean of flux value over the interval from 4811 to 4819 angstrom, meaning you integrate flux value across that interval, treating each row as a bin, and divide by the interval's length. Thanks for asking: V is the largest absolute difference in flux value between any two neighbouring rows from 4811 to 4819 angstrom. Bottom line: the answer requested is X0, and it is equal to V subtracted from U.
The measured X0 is 13.2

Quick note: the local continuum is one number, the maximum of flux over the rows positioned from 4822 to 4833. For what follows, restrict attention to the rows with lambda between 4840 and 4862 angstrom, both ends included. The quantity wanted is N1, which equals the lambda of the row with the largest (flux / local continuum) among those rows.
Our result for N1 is 4860.73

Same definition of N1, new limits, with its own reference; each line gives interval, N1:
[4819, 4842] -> 4820.60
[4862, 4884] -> 4862.96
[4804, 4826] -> 4820.60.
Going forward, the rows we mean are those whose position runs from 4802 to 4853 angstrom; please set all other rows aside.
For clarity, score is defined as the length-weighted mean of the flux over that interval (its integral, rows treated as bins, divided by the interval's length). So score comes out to 13.9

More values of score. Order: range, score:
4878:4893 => 13.1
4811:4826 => 13.9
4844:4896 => 14.6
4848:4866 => 18.2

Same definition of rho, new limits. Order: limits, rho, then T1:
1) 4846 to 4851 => 3.74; 13.4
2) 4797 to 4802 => 3.45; 14.5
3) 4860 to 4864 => 1.50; 33.4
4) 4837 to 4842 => 3.61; 13.9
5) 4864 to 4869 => 4.32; 11.6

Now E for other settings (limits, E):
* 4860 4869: 21.3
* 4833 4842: 14.1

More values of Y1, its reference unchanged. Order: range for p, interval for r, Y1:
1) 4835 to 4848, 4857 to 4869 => 95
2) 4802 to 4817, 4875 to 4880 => 59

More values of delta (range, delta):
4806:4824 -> -0.2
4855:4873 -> -1.5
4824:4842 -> 0.5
